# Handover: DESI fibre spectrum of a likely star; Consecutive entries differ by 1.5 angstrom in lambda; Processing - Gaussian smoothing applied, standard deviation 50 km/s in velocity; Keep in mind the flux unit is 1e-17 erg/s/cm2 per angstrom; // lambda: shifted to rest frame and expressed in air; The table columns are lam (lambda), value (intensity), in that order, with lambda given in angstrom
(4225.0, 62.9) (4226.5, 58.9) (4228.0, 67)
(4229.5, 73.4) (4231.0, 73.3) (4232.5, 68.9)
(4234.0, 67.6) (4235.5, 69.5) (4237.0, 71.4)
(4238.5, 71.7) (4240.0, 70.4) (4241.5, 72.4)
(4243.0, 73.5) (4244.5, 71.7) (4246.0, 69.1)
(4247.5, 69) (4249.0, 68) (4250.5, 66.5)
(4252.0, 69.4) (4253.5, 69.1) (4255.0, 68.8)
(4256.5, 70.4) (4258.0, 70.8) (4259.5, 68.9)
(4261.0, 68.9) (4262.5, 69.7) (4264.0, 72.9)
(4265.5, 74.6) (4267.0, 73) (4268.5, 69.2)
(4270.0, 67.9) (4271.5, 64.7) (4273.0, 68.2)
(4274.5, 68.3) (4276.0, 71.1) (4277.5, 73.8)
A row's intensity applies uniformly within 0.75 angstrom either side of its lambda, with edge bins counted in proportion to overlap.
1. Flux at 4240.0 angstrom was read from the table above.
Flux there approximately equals 70.4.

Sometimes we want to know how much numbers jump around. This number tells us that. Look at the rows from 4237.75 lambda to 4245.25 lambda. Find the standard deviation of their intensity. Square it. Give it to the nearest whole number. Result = 1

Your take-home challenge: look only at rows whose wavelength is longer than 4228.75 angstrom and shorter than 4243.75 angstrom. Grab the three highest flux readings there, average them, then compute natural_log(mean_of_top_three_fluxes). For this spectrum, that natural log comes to 4.30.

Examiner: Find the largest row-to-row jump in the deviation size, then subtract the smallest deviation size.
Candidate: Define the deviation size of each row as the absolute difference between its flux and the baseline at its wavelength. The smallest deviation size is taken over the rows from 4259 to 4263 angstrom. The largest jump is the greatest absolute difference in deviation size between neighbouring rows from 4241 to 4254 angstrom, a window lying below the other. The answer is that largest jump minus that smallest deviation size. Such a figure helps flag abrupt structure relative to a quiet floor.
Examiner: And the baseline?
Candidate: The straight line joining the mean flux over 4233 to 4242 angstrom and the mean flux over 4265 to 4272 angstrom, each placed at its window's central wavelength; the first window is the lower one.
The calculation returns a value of 2.6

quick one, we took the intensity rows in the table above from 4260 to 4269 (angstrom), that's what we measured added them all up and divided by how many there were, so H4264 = 71.4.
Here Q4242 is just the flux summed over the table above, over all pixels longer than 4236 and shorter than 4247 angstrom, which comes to 500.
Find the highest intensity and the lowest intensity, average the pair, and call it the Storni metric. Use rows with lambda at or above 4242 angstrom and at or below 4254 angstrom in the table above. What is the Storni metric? 70.0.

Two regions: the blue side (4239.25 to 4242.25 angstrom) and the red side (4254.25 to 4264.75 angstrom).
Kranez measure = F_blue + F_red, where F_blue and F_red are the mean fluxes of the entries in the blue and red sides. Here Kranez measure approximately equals 141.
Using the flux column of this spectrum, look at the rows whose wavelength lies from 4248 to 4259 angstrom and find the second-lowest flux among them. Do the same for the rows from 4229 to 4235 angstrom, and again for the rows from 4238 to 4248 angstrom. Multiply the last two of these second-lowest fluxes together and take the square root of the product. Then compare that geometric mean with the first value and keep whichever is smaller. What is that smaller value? 68.0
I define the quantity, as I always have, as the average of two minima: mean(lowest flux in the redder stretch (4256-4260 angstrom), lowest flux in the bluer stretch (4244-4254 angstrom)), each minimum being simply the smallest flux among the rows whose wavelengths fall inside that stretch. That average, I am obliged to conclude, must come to 67.7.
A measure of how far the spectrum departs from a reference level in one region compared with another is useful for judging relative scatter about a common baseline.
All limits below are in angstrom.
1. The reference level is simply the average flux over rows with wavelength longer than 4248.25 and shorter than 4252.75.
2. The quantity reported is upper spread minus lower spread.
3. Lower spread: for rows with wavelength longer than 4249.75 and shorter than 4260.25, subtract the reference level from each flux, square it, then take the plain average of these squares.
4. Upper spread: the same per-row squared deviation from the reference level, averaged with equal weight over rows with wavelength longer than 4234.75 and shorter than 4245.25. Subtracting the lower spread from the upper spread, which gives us 11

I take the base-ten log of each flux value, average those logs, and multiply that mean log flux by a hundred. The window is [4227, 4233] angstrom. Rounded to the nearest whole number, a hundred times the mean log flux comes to 185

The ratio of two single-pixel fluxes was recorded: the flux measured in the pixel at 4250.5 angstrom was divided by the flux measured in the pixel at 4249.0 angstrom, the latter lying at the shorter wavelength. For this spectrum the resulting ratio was 0.98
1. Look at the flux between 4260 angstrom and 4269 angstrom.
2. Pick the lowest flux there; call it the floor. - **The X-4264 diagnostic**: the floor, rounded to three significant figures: 68.9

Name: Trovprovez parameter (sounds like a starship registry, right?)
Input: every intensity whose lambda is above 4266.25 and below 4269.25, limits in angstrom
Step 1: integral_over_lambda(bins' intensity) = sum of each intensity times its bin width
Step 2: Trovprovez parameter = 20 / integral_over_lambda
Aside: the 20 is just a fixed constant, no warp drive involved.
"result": 0.094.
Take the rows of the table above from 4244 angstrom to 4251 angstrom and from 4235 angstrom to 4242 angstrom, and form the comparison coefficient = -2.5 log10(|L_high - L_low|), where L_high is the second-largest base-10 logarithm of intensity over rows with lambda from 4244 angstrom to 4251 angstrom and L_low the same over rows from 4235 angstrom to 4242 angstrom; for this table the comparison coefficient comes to 4.49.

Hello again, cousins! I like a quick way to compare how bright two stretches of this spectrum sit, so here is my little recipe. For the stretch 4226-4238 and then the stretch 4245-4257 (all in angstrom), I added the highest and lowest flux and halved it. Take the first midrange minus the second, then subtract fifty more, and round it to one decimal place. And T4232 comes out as -52.3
